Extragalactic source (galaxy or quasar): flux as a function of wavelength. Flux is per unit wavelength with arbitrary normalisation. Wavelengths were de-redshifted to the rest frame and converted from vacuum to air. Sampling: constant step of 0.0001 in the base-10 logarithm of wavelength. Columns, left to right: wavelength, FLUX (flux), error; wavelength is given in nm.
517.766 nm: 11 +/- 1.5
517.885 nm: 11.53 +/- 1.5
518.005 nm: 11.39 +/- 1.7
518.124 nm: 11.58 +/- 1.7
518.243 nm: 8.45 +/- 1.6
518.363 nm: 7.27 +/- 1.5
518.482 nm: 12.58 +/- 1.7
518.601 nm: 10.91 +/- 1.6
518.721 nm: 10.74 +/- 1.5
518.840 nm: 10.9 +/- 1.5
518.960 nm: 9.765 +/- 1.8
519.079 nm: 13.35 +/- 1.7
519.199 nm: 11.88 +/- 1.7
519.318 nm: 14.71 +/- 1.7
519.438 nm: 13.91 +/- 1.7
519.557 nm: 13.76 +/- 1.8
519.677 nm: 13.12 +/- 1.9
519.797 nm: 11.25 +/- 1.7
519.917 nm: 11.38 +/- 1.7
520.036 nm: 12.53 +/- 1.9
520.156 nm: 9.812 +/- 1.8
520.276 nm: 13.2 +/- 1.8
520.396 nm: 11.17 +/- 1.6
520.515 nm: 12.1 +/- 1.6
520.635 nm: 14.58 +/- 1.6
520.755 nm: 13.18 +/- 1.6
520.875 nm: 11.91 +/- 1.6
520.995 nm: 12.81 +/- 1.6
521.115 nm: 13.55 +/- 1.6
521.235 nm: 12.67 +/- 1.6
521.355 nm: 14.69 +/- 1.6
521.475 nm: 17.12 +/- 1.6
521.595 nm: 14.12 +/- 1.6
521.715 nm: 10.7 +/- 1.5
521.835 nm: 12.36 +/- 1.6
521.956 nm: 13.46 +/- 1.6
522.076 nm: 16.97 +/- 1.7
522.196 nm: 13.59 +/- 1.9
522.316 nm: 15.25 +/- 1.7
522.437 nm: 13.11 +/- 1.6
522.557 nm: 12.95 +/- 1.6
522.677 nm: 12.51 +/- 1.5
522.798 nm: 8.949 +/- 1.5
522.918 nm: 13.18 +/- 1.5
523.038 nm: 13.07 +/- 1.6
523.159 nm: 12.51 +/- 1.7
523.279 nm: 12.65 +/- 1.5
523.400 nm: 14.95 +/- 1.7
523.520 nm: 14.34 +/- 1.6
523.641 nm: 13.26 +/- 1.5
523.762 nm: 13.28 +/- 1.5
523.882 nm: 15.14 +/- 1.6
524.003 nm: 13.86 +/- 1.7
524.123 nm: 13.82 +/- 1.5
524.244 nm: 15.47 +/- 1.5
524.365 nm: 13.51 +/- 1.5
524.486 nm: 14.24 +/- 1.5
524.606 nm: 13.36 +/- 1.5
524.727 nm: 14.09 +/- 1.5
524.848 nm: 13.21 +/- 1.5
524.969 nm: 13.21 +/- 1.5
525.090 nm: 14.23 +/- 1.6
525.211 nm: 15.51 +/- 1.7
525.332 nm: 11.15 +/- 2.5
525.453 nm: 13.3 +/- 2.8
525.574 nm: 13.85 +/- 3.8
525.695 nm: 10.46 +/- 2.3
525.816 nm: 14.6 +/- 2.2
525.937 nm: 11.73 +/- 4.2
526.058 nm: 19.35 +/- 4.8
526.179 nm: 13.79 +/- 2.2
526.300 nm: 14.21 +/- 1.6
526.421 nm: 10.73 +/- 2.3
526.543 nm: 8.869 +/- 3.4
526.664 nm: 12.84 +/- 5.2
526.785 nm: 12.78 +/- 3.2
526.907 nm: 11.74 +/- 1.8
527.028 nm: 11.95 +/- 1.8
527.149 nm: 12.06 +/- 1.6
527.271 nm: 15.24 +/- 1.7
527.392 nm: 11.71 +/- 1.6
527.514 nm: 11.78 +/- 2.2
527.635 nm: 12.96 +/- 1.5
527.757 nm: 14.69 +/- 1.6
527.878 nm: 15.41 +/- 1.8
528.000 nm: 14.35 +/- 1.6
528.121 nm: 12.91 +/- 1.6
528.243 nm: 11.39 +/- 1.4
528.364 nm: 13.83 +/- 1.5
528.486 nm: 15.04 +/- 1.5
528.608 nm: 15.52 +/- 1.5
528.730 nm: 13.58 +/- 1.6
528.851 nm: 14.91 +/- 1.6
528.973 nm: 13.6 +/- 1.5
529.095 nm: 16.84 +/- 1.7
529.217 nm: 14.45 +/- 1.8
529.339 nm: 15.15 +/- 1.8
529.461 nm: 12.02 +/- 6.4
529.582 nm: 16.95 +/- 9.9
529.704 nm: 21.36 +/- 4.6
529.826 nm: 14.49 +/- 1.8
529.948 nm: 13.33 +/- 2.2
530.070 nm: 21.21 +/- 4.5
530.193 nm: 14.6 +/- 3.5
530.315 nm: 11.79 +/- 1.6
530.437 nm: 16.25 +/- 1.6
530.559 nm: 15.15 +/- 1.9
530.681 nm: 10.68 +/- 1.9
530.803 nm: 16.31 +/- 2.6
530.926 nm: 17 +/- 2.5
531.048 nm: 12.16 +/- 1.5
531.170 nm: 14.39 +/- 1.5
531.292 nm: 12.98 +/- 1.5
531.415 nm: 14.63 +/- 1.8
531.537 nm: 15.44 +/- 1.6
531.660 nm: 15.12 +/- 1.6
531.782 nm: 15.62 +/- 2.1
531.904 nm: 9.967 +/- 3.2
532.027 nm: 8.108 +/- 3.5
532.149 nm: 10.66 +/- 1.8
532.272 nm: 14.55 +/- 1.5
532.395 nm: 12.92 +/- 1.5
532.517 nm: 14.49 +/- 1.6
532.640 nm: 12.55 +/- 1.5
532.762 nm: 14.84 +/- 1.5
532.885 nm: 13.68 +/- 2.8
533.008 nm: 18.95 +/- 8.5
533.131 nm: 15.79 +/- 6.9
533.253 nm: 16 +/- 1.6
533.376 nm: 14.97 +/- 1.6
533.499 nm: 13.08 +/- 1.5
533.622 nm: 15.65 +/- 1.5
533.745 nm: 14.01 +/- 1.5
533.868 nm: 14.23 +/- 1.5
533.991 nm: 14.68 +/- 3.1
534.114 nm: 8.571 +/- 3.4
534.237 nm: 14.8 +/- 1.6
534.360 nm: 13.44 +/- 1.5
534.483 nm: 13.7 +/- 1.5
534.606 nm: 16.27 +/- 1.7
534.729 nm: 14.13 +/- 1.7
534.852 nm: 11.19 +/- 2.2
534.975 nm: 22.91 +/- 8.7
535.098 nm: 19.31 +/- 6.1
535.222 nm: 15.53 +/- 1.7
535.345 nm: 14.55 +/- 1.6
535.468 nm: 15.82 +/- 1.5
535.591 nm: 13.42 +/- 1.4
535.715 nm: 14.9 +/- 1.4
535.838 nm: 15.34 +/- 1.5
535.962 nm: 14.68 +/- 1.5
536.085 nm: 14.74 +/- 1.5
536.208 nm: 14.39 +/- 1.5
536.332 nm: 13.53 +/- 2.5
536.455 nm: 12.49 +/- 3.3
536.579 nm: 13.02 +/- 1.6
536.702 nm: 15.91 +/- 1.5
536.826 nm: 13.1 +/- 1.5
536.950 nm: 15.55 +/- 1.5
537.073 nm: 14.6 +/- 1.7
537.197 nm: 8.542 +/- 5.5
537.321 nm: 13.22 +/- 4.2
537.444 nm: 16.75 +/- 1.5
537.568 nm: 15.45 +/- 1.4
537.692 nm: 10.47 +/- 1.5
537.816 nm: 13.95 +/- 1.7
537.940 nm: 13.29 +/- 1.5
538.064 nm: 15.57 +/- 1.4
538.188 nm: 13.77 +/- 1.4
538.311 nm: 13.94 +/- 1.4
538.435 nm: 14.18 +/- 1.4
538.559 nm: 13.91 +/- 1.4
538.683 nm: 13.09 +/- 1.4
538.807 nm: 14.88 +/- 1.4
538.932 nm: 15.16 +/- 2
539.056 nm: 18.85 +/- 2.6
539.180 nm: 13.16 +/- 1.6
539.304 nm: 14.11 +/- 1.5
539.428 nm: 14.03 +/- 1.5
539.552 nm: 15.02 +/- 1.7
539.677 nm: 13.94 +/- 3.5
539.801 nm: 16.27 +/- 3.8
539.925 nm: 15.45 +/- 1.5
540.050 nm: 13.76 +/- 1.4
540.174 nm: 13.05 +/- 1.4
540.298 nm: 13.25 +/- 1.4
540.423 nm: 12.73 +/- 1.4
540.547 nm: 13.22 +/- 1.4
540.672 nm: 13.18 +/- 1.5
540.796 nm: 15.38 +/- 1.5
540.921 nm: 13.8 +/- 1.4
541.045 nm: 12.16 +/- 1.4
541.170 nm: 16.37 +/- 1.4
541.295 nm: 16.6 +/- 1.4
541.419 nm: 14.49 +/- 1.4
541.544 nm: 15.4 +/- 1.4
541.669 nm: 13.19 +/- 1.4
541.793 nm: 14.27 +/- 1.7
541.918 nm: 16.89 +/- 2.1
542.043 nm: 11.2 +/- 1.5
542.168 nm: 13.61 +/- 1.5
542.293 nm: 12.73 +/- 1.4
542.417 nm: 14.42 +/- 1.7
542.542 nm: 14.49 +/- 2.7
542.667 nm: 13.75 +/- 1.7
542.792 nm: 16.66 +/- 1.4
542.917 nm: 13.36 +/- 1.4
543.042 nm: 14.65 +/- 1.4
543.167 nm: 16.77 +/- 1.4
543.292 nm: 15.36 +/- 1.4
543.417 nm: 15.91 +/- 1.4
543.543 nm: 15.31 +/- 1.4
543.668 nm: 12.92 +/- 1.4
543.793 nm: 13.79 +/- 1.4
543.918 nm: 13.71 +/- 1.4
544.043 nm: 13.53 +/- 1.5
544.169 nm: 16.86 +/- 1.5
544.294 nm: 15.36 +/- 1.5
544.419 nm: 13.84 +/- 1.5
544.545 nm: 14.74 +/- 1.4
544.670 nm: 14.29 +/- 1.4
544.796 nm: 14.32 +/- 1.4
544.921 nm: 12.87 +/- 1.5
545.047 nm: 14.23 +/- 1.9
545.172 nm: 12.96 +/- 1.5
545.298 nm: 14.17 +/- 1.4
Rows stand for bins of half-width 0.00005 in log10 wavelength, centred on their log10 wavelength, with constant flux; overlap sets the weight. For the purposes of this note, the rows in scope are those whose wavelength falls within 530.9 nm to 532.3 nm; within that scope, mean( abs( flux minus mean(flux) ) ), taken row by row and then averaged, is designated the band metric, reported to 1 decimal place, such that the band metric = 2.2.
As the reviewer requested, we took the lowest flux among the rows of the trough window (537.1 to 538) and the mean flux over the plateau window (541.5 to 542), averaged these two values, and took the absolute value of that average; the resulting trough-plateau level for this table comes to 11.7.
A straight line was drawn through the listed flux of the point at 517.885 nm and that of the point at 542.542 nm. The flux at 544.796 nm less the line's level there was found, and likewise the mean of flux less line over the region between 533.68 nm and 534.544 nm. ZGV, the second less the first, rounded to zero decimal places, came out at 0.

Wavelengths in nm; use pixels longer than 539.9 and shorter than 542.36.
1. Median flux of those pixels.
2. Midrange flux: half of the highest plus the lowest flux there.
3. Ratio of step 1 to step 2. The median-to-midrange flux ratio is 0.97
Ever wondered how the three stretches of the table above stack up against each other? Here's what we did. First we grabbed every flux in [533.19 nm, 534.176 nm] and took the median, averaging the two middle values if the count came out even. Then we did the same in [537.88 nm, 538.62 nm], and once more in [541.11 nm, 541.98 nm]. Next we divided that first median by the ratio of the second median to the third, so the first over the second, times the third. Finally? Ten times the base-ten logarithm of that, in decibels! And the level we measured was 12.0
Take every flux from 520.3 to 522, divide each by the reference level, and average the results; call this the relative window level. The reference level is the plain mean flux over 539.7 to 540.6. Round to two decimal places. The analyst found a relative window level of 0.94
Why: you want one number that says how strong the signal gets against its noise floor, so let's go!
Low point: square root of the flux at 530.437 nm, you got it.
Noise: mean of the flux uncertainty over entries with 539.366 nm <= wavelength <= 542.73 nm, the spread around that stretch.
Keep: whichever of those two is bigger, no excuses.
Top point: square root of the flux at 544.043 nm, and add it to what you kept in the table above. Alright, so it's 7.7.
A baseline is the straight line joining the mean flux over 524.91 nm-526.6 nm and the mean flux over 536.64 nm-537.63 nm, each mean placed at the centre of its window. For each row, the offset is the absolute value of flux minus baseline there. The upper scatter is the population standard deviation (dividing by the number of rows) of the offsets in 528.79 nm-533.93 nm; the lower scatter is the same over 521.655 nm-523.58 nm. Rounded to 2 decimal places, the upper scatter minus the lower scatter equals 0.50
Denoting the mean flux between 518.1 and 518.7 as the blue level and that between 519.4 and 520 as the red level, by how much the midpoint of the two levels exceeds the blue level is 1.3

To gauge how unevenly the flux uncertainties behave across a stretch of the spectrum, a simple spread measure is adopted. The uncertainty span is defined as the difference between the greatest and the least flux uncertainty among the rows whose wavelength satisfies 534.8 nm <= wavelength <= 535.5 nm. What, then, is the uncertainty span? 7.2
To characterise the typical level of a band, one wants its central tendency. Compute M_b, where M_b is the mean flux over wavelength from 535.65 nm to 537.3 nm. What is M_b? 13.9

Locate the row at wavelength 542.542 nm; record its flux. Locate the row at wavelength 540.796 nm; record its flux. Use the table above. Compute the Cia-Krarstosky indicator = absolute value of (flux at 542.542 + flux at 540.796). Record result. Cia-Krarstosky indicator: 30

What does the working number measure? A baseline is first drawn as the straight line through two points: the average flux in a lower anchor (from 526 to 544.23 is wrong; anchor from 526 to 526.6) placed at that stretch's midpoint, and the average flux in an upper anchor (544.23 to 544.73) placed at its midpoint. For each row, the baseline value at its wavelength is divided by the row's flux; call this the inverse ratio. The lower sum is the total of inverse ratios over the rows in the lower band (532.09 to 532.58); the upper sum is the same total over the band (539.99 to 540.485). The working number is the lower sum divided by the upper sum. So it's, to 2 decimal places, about 0.98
